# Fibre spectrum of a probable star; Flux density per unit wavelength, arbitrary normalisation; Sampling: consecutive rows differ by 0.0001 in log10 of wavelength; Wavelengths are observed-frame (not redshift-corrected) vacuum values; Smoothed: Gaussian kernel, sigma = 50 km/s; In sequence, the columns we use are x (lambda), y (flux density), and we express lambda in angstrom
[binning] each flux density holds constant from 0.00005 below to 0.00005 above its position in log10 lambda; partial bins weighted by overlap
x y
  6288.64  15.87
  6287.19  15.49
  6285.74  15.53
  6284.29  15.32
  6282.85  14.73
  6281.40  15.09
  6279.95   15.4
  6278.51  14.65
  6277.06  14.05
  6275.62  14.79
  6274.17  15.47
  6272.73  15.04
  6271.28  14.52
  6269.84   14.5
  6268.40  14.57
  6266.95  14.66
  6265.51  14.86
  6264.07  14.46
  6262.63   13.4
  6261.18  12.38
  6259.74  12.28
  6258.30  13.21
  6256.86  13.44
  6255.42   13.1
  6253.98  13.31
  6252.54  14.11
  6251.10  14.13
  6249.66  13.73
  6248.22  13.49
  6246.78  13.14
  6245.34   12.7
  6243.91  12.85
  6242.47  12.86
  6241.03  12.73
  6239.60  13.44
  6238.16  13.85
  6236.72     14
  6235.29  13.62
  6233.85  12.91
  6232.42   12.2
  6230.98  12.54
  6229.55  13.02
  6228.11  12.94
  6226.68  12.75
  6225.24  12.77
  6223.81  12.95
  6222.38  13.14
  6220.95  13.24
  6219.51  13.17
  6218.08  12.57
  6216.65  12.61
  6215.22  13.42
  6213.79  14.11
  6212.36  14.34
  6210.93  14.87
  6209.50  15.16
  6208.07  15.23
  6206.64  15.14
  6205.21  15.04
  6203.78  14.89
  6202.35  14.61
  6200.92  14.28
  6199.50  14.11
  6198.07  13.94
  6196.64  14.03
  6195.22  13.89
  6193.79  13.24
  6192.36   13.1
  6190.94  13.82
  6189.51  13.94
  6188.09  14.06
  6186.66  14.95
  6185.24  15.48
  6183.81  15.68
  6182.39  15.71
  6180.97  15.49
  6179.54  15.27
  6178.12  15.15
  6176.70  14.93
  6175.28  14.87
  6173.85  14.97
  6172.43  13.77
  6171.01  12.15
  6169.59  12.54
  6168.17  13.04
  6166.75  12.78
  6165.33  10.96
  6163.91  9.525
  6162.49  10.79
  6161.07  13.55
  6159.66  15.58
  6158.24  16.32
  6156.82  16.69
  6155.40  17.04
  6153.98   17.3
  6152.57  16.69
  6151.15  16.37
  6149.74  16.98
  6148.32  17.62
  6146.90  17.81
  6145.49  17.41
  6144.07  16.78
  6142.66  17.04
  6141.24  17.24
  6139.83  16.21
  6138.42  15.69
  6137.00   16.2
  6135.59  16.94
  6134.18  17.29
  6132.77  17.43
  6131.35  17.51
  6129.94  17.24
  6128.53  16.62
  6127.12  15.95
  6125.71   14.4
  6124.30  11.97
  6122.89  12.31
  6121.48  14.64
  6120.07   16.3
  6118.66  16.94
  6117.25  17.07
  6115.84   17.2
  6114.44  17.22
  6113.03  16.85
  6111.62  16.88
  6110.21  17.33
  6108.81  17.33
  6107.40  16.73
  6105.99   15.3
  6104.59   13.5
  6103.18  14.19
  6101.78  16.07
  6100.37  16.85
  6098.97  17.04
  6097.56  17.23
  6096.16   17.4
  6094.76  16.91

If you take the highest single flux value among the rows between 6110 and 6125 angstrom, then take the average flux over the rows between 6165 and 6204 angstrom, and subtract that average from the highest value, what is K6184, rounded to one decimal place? 3.2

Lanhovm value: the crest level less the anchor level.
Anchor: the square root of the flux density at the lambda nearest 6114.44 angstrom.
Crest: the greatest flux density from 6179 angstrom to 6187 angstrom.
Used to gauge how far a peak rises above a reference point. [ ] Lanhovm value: 11.6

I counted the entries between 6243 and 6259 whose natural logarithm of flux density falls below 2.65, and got 11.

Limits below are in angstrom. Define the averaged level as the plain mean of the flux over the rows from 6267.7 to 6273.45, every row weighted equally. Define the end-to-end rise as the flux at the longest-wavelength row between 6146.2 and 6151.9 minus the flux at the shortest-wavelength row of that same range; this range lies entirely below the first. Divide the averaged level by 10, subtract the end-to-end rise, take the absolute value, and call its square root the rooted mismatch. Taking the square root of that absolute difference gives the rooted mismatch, 1.7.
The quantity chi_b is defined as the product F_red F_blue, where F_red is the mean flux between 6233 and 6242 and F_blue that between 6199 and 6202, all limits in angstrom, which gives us 191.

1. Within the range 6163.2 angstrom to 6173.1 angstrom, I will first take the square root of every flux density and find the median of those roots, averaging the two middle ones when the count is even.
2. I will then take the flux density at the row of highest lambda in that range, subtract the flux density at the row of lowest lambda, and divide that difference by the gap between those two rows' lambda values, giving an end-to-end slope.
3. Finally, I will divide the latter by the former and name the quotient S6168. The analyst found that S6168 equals 0.14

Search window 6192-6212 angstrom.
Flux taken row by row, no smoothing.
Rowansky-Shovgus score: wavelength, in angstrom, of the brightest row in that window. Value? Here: 6208.07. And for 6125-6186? 6146.90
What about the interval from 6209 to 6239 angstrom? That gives 6209.50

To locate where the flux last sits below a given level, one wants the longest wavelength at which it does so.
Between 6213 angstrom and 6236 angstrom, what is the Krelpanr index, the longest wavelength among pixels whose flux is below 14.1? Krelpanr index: 6235.29 angstrom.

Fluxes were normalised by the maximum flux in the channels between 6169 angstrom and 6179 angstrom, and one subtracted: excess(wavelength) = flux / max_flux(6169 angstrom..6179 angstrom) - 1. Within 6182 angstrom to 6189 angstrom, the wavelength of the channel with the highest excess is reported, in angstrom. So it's 6182.39 angstrom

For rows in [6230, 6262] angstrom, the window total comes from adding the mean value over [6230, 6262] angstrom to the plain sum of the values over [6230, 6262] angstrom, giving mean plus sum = 303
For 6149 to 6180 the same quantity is 332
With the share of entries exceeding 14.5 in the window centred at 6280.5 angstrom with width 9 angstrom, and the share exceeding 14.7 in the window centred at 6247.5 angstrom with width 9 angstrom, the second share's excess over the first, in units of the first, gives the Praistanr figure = -1.00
